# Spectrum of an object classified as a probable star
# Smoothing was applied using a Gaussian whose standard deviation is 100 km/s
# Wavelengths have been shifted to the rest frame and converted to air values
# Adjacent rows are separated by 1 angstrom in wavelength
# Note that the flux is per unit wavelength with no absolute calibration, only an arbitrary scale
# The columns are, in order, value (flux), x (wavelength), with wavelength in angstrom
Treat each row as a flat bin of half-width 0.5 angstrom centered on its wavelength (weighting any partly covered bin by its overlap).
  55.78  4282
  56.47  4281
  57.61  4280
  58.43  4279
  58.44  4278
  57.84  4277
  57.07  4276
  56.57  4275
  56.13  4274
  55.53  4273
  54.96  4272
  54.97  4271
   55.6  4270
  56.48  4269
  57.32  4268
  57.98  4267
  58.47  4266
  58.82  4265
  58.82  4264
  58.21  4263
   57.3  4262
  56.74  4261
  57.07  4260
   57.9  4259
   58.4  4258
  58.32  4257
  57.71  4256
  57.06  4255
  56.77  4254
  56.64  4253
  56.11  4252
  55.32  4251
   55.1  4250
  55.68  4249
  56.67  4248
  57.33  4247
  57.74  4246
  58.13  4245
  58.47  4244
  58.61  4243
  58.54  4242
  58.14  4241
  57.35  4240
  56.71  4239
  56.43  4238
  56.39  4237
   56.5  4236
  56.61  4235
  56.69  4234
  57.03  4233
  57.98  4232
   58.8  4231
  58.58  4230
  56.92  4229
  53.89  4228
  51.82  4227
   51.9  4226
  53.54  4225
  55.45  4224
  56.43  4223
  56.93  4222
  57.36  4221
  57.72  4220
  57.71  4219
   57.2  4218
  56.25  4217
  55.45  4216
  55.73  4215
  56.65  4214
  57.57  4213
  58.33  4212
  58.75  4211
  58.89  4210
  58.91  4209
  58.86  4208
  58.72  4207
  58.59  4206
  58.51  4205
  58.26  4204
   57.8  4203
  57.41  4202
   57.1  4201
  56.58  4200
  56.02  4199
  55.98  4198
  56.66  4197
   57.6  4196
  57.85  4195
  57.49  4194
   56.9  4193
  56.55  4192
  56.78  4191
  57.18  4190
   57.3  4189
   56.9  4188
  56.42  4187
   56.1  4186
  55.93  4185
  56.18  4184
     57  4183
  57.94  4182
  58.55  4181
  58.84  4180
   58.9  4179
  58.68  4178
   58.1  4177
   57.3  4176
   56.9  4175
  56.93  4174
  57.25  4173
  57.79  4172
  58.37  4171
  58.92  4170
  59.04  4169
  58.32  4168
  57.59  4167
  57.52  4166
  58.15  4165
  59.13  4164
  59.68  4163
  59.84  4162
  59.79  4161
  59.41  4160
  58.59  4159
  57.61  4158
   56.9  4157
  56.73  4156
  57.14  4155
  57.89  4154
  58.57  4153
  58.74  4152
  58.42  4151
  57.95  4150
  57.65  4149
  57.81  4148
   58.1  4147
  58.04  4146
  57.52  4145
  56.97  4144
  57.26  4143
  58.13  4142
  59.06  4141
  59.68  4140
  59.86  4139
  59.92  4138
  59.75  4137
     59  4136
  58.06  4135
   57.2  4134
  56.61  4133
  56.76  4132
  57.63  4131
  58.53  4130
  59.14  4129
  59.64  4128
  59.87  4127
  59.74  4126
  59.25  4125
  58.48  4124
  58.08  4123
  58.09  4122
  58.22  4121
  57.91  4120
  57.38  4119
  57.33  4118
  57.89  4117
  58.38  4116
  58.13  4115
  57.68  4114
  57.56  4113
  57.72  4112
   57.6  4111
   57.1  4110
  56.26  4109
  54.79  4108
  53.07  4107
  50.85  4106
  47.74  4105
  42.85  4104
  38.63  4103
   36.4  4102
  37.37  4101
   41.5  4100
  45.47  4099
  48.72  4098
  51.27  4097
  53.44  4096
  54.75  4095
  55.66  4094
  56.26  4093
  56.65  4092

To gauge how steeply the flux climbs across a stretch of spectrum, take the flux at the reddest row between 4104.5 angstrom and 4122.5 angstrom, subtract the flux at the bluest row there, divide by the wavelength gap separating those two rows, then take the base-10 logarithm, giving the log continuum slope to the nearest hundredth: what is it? -0.22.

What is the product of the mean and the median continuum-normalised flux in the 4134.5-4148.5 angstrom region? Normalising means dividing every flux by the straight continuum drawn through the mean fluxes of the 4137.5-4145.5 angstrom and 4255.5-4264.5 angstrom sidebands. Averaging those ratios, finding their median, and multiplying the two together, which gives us 0.99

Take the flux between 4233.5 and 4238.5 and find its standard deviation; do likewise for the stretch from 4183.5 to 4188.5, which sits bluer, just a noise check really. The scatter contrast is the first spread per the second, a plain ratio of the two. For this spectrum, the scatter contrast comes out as 0.3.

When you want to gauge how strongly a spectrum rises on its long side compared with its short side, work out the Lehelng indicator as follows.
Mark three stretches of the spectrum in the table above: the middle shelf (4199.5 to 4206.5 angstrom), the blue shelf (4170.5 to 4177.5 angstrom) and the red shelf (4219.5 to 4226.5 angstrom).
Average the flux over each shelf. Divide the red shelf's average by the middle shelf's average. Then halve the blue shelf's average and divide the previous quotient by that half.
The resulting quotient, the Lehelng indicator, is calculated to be 0.033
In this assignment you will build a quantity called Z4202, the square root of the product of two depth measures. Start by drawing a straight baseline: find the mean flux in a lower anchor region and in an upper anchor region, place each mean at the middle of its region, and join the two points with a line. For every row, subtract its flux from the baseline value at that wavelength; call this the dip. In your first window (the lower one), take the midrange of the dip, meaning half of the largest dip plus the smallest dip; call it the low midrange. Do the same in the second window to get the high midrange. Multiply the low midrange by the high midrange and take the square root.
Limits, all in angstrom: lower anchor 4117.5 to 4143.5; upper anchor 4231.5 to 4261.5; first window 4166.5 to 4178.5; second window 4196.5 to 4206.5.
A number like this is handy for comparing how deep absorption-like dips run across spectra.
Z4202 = 0.11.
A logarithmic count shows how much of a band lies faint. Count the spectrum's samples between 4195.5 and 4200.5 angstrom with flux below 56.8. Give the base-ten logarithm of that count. 0.60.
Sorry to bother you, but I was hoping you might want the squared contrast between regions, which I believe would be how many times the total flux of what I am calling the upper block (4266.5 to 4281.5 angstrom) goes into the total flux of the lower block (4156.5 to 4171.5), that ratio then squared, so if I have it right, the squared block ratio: 1.07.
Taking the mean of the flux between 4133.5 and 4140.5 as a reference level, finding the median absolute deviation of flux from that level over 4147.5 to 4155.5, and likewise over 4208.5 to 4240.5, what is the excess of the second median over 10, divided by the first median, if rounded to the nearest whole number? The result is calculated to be -7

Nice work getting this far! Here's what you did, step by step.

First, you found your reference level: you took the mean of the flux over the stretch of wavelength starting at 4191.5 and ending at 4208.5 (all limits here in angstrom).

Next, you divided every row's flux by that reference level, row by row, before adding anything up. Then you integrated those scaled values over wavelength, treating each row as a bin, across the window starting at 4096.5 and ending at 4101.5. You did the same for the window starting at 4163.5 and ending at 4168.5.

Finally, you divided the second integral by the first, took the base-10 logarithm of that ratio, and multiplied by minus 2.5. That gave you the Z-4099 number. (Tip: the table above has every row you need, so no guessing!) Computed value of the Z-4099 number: -0.281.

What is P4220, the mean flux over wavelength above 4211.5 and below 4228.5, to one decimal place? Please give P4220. 55.9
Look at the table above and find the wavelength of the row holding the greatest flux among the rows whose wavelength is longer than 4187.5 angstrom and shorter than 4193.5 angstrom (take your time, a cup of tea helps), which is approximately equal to 4189 angstrom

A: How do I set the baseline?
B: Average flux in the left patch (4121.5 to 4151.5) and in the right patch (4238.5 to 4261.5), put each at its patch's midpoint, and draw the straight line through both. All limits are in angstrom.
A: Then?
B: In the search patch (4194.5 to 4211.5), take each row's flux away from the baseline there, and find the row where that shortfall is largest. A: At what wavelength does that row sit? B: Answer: 4198 angstrom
